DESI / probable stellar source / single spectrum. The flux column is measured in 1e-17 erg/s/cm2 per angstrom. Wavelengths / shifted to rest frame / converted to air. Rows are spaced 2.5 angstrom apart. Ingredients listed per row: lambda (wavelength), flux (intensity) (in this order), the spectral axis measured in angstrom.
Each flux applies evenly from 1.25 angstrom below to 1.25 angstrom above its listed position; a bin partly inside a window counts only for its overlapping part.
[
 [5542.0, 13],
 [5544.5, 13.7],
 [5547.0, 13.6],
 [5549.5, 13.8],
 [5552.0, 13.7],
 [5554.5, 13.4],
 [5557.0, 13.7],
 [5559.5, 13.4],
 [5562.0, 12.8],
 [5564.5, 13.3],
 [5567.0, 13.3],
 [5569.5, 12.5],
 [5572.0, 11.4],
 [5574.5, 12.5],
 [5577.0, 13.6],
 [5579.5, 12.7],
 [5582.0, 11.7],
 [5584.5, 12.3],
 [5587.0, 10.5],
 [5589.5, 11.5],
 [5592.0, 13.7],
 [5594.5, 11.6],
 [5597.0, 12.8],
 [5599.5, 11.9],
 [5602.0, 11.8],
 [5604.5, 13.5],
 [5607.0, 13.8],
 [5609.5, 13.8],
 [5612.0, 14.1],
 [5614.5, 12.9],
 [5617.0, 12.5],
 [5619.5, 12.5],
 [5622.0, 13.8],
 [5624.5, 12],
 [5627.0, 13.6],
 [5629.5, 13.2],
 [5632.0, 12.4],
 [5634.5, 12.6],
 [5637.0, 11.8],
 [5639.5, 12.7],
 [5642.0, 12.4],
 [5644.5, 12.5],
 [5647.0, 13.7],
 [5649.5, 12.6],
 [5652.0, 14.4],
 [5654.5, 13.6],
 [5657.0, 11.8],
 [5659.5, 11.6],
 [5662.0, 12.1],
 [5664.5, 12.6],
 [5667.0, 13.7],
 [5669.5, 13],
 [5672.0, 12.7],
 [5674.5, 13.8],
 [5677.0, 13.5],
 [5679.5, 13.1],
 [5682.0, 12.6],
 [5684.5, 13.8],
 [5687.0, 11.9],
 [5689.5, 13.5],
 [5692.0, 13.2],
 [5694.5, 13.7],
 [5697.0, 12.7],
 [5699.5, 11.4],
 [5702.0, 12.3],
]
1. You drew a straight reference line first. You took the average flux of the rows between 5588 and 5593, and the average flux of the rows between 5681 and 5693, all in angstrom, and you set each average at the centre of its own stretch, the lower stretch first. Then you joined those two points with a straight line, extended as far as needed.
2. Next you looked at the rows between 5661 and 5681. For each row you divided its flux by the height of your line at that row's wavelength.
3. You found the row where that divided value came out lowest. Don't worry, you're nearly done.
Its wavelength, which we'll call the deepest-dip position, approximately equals 5662.0 angstrom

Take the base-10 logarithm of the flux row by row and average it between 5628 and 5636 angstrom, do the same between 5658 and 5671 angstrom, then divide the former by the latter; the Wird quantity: 1.005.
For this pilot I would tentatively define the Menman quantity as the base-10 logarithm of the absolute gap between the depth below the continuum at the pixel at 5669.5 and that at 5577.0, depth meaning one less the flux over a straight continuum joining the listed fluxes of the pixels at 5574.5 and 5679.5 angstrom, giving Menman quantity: -1.0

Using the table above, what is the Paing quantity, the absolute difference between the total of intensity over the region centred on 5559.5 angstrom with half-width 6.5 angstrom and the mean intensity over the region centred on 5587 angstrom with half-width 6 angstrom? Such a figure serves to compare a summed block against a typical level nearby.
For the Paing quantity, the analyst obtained 54.7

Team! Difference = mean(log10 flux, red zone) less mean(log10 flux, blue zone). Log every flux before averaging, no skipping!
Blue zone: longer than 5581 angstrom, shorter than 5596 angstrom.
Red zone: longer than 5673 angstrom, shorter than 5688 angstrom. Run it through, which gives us 0.044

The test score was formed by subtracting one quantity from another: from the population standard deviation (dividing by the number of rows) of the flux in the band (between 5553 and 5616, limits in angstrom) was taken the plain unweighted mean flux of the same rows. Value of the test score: -11.8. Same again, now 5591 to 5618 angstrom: -12.1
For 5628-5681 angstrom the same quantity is -12.1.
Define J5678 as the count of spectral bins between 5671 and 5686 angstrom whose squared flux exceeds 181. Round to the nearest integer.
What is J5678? 3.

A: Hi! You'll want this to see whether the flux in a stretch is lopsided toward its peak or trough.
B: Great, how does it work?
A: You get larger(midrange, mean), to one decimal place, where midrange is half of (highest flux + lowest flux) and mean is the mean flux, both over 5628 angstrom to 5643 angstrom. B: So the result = 12.5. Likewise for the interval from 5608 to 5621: 13.3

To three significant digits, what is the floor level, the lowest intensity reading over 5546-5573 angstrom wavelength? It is 11.4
